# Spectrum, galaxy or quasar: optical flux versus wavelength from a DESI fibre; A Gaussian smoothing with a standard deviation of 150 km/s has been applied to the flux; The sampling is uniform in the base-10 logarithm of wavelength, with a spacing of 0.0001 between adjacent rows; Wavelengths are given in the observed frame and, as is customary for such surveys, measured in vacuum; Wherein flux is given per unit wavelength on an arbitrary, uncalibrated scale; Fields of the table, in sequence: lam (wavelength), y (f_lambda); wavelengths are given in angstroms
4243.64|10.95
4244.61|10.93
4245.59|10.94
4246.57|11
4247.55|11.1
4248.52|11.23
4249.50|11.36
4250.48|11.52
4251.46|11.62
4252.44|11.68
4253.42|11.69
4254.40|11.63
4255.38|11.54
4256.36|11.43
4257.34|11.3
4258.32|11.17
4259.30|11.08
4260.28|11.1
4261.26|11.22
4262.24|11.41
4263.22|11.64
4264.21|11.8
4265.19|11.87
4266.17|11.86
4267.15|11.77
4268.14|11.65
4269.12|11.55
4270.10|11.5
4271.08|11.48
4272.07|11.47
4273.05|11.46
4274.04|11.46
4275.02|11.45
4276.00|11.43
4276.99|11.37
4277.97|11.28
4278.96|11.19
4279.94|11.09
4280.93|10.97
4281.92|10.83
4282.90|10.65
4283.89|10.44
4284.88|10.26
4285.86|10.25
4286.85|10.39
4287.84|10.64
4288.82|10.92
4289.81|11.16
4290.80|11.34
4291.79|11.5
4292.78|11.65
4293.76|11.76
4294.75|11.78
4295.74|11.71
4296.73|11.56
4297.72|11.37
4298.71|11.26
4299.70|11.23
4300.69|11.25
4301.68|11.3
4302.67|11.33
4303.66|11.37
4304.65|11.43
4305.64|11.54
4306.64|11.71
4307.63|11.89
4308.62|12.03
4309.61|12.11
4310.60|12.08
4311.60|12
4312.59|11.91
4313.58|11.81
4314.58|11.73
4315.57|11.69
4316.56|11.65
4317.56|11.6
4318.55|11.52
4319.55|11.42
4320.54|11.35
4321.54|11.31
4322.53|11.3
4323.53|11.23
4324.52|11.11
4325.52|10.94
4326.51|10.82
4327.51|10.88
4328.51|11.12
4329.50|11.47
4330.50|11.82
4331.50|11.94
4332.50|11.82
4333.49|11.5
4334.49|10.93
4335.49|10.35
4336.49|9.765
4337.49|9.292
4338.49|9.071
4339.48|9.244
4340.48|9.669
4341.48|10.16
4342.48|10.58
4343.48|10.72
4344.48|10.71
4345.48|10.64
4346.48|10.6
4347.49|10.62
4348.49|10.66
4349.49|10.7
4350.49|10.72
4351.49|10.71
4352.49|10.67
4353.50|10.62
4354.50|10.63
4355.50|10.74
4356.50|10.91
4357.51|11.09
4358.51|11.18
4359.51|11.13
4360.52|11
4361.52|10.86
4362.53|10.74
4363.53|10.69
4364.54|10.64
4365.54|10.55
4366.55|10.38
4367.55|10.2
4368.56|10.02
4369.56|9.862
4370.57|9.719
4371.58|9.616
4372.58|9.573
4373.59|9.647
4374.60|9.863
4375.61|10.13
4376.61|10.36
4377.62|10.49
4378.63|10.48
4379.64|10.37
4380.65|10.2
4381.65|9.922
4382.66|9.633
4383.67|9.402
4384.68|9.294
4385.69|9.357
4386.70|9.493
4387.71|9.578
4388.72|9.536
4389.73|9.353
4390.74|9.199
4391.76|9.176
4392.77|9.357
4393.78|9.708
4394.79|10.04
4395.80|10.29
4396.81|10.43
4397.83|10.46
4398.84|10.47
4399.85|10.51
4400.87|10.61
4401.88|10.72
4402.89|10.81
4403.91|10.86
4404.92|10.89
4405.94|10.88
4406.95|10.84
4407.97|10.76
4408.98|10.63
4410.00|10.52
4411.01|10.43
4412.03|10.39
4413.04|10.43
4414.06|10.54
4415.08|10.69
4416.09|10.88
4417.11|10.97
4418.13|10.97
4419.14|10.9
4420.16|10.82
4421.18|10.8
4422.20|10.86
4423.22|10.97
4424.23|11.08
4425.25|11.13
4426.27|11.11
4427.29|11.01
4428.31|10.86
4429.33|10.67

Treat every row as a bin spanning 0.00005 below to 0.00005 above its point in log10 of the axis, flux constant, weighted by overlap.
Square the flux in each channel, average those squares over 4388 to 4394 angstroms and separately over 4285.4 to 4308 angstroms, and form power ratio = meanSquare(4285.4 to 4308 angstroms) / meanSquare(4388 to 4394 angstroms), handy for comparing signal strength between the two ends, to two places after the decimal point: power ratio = 1.46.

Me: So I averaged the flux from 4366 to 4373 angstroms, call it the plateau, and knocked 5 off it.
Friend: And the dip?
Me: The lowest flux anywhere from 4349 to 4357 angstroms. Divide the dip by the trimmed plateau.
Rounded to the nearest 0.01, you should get 2.16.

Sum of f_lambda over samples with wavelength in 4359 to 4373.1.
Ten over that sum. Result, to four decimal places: 0.0690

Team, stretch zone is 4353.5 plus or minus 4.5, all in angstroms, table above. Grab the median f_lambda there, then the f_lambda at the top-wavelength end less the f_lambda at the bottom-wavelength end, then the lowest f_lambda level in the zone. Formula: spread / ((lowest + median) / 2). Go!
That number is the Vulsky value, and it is 0.04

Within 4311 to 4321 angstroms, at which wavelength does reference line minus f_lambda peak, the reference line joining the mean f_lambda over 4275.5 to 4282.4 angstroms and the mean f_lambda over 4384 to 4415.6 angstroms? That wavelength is 4320.54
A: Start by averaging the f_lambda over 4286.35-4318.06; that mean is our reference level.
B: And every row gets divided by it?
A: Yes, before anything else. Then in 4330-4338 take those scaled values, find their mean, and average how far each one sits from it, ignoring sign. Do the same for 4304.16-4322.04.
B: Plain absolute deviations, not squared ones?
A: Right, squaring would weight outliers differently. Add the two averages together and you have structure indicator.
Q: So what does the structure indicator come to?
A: 0.09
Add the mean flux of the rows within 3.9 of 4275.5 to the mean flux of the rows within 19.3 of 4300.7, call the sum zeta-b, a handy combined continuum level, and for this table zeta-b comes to 22.8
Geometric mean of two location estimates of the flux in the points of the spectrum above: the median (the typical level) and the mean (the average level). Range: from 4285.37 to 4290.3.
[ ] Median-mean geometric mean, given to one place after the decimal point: 10.7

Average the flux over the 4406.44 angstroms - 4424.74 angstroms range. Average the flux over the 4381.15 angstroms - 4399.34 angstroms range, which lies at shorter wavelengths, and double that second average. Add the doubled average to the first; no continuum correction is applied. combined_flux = 30.2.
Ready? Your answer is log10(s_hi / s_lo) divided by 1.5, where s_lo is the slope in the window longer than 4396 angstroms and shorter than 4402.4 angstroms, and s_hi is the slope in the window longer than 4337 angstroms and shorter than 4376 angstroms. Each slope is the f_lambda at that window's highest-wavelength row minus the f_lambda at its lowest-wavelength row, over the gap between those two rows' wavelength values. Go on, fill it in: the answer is -0.3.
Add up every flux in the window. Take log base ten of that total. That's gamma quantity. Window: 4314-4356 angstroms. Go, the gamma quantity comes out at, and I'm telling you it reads 2.66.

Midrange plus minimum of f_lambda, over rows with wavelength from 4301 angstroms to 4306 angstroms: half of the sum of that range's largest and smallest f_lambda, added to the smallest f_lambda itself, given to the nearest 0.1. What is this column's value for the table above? 22.7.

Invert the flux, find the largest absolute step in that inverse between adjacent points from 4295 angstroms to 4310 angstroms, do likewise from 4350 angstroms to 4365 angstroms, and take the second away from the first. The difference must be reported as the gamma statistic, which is 0.0000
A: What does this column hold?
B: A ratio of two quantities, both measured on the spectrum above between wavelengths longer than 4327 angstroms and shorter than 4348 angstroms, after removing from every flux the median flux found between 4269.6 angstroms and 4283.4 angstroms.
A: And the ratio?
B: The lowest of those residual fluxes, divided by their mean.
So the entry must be 3.0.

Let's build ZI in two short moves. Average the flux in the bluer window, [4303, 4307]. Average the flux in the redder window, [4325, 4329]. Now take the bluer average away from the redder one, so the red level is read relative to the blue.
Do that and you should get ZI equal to -0.6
